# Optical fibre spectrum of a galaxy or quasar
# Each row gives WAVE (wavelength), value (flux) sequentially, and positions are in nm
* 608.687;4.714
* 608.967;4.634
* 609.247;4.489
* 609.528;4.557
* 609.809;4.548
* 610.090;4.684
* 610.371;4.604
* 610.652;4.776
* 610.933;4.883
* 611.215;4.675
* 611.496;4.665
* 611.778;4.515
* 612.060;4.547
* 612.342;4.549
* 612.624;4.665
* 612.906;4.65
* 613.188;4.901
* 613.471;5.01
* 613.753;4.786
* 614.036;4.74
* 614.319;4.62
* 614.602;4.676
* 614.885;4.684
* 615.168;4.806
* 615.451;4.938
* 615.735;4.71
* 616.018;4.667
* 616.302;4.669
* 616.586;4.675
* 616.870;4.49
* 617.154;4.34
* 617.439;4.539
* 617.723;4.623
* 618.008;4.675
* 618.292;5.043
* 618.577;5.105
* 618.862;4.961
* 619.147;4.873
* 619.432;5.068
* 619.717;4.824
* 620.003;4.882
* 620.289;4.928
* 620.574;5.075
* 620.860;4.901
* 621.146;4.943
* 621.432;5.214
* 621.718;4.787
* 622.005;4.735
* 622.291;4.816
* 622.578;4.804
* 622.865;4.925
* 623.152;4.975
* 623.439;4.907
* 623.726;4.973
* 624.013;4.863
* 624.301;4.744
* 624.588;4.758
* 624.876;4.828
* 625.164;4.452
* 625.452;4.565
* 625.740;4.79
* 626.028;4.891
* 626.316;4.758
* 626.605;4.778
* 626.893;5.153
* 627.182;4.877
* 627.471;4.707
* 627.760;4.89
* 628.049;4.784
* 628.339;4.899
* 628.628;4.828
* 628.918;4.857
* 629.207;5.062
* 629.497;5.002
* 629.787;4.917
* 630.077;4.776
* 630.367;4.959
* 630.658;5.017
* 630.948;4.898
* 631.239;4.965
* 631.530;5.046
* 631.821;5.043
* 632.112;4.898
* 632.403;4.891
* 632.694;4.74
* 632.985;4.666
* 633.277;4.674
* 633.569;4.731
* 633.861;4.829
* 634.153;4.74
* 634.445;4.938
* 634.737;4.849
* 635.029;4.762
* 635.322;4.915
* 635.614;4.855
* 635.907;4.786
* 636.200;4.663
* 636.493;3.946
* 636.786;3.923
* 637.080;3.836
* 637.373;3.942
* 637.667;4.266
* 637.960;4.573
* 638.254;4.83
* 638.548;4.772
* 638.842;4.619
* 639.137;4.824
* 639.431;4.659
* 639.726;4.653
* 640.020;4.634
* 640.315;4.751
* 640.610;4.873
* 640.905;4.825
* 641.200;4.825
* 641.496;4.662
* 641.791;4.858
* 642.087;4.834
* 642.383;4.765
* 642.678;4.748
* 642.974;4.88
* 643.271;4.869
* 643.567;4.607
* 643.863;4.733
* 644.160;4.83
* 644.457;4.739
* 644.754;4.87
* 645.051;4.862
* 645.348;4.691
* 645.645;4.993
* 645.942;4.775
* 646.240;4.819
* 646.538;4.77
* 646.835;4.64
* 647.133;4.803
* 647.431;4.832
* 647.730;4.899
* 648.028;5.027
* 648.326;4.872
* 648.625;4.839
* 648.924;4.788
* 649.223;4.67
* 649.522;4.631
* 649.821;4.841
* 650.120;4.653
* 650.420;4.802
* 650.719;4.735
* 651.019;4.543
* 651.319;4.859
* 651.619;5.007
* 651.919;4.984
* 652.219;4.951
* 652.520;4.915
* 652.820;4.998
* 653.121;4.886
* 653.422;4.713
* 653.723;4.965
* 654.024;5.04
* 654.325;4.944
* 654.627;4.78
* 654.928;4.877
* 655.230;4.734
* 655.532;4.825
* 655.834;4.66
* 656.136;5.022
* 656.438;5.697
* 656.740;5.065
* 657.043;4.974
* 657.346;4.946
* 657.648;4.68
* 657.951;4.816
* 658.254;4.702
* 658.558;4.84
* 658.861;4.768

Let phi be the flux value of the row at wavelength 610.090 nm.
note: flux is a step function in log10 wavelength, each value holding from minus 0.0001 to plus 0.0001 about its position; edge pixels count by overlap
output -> 4.684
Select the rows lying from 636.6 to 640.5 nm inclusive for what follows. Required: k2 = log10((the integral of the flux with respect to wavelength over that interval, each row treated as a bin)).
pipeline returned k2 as 1.24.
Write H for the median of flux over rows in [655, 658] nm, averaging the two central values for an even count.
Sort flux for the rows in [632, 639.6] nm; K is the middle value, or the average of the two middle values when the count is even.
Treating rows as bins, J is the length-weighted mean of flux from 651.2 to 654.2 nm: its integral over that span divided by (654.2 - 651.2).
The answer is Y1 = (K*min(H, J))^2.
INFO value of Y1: 536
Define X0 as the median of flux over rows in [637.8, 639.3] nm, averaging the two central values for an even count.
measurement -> 4.77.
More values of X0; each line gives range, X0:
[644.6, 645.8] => 4.87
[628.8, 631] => 4.94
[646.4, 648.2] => 4.82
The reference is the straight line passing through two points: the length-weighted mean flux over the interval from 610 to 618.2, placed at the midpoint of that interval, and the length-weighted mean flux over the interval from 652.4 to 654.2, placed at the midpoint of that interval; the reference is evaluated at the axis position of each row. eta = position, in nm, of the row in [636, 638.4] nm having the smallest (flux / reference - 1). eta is 637.080 nm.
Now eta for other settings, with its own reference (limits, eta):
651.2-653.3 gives 651.319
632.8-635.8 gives 632.985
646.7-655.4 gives 651.019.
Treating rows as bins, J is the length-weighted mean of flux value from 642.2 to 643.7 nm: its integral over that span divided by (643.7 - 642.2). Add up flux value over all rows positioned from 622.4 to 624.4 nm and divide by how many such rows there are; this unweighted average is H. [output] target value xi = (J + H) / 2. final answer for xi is 4.83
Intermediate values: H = 4.88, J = 4.78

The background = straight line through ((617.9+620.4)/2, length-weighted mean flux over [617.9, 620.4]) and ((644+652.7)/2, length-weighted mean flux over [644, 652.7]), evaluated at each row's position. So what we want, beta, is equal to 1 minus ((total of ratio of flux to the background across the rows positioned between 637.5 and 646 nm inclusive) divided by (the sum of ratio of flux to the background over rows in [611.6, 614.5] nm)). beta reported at -2.0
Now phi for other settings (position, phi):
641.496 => 4.662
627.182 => 4.877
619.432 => 5.068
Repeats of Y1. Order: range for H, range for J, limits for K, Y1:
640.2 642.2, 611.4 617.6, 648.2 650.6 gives 502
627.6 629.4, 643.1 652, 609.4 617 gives 503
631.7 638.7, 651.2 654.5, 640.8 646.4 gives 525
